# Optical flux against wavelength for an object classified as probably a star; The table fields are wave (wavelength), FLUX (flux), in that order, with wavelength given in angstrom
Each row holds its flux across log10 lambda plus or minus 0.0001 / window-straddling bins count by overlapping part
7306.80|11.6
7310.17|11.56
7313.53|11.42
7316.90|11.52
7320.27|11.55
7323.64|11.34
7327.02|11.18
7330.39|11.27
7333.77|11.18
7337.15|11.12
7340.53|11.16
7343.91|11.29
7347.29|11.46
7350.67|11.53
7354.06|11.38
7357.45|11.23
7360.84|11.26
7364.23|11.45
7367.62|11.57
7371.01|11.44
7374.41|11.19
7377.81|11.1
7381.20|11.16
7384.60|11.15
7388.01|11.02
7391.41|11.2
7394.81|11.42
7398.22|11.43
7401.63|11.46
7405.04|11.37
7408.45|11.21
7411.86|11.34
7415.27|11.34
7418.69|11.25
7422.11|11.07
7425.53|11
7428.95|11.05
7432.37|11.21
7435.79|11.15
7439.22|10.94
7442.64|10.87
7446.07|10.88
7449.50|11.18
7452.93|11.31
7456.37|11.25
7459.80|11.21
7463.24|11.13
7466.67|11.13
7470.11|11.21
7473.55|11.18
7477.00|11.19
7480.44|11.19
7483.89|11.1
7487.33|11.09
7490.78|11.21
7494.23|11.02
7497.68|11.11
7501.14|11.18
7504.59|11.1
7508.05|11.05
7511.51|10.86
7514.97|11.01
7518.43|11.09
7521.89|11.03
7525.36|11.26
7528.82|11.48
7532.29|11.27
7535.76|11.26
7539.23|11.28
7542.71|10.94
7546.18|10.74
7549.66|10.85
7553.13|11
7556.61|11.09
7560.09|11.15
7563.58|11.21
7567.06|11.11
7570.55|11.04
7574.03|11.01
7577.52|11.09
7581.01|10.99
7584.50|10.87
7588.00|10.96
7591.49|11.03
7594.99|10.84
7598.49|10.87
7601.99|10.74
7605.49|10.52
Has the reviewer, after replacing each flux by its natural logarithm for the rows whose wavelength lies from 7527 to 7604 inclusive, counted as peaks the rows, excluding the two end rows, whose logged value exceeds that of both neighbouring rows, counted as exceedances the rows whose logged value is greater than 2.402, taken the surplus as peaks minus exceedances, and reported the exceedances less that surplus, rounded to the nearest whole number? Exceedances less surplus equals 13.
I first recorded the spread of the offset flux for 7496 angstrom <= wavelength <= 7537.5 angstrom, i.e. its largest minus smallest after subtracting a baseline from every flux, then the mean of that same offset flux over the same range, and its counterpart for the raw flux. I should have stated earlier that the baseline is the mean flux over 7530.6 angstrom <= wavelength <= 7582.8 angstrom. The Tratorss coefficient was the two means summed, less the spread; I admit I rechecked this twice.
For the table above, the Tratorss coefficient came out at 10.6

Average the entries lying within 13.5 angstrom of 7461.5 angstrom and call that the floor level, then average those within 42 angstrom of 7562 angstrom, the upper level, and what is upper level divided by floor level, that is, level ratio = 0.986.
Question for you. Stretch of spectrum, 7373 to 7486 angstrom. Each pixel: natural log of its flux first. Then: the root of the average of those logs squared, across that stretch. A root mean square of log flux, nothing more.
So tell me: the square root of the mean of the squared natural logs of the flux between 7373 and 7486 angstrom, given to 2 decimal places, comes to 2.41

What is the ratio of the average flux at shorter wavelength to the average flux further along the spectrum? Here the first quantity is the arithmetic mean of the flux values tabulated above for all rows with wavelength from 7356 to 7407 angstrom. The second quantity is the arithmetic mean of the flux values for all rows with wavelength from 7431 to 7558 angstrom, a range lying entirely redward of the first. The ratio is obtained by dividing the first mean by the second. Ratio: 1.02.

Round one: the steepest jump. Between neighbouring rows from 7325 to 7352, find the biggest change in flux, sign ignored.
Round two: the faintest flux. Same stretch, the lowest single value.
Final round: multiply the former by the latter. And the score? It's 1.9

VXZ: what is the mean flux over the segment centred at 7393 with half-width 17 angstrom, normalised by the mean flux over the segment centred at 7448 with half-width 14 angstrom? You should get 1.01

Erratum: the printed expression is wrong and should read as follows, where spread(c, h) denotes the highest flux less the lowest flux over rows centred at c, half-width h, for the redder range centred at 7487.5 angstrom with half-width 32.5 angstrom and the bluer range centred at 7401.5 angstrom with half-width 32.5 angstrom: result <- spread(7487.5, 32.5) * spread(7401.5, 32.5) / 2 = 0.090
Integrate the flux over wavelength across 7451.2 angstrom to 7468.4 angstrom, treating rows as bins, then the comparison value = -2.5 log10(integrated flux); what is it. -5.7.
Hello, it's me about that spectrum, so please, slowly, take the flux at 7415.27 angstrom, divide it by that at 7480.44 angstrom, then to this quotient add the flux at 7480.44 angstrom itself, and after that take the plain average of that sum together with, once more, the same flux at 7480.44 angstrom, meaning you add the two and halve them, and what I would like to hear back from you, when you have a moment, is 11.7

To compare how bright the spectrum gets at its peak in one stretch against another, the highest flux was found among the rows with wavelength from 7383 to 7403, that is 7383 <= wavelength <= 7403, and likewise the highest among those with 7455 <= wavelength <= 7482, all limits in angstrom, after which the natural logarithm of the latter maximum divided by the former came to -0.018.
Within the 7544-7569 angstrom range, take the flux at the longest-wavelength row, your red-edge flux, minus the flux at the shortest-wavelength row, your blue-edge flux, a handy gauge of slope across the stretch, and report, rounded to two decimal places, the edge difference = 0.37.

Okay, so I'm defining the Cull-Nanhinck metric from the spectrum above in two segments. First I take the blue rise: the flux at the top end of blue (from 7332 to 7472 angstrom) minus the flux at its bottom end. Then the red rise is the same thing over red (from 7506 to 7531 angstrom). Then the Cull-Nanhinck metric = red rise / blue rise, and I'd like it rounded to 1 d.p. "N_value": 14.3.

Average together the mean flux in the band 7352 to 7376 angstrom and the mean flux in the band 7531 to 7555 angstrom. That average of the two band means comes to 11.2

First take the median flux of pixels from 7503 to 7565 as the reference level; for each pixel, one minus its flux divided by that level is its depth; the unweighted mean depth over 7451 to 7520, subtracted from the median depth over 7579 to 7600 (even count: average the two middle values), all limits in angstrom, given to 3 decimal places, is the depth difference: 0.019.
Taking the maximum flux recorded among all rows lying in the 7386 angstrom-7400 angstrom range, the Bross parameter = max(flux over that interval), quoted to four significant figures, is 11.43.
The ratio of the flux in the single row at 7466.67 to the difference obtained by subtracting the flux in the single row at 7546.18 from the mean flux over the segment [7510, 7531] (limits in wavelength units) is 29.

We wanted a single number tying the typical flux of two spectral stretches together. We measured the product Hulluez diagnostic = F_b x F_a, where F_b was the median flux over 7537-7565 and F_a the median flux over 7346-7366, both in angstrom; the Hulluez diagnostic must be 126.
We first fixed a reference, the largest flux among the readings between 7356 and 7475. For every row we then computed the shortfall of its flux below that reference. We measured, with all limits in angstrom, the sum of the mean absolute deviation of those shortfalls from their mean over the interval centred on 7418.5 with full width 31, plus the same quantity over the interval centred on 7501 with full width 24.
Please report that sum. 0.195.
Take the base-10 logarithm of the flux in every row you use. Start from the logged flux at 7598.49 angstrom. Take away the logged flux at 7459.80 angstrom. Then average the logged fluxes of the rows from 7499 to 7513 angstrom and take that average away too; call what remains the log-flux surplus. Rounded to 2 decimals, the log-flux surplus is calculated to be -1.06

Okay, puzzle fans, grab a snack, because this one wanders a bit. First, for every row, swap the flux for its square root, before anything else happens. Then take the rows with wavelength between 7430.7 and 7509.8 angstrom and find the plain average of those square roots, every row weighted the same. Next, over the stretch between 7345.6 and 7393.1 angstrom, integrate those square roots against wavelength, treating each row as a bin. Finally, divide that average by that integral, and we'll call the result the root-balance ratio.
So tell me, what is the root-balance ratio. 0.0209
